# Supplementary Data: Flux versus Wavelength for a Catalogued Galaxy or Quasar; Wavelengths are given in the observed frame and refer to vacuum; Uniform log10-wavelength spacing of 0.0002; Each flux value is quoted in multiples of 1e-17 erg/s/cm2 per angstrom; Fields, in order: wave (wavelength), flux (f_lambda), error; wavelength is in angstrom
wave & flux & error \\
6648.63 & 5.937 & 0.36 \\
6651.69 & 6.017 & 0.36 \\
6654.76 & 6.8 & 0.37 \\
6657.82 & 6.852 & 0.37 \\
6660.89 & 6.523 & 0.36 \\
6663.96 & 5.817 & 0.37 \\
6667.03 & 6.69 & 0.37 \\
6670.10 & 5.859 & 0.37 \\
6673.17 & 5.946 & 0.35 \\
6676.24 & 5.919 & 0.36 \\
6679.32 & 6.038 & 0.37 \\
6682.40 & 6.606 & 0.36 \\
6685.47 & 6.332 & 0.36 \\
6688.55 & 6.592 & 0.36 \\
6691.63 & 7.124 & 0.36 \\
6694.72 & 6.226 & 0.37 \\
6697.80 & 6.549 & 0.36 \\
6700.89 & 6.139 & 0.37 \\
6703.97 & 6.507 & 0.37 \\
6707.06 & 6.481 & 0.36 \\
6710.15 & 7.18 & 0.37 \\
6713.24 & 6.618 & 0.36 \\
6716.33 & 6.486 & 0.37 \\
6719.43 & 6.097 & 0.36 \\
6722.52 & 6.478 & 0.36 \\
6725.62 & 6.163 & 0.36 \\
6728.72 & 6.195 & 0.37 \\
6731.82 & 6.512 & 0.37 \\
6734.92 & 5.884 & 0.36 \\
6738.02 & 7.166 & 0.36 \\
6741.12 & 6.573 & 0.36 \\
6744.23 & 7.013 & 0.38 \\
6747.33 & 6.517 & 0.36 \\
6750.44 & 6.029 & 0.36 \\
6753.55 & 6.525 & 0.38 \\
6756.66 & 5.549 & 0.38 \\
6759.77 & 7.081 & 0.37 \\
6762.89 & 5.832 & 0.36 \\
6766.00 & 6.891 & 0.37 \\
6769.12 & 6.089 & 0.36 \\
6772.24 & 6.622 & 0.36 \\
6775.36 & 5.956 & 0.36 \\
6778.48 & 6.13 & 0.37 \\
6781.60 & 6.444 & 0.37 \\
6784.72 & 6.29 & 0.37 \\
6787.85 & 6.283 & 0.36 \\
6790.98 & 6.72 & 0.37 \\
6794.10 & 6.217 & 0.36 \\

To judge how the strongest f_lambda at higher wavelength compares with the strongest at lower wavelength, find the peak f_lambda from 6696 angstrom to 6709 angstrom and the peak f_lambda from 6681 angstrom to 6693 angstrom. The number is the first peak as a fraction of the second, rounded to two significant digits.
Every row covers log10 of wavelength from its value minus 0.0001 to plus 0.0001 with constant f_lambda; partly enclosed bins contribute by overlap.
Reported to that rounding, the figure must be 0.92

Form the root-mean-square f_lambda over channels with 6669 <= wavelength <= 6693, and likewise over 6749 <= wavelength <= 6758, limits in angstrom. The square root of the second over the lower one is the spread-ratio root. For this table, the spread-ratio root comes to 0.98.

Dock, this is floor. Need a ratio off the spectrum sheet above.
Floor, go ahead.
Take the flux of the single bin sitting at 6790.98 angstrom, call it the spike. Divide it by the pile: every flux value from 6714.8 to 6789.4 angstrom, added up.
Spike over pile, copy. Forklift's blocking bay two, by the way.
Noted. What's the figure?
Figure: 0.044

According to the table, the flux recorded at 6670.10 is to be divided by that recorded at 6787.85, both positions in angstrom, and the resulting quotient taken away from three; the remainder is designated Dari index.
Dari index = 2.07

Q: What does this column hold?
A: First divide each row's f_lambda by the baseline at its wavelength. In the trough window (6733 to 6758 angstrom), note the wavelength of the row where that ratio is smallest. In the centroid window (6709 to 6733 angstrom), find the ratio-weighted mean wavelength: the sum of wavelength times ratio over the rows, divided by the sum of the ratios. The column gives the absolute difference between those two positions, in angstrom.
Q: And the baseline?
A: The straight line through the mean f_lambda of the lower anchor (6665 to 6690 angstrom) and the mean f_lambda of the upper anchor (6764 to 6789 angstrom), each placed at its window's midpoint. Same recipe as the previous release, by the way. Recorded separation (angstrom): 35.9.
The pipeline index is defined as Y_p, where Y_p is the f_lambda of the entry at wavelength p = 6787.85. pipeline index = 6.283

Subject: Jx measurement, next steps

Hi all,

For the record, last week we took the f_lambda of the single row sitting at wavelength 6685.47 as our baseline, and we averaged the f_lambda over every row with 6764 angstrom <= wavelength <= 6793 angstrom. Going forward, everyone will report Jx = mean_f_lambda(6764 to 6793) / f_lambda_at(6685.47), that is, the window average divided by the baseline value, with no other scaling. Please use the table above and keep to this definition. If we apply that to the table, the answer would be 1.01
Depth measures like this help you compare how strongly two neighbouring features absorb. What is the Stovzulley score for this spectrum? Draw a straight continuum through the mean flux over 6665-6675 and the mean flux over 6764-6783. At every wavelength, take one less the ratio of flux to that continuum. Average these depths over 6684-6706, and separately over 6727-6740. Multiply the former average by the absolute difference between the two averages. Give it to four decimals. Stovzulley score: -0.0010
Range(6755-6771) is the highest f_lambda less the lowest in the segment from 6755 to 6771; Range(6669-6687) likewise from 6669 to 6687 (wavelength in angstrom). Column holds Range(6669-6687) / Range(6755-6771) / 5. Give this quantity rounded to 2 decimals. 0.10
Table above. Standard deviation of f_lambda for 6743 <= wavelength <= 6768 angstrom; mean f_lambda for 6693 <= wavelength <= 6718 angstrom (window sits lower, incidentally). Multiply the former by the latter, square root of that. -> 1.9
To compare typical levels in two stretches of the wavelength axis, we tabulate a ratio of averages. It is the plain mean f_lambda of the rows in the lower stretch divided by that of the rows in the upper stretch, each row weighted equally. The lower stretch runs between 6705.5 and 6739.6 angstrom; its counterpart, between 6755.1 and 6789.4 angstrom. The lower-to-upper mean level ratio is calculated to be 1.03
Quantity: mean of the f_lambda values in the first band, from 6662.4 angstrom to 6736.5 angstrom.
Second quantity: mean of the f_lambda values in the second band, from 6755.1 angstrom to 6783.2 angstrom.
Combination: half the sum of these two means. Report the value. 6.32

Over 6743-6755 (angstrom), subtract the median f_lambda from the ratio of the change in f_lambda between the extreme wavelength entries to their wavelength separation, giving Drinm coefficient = -6.57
